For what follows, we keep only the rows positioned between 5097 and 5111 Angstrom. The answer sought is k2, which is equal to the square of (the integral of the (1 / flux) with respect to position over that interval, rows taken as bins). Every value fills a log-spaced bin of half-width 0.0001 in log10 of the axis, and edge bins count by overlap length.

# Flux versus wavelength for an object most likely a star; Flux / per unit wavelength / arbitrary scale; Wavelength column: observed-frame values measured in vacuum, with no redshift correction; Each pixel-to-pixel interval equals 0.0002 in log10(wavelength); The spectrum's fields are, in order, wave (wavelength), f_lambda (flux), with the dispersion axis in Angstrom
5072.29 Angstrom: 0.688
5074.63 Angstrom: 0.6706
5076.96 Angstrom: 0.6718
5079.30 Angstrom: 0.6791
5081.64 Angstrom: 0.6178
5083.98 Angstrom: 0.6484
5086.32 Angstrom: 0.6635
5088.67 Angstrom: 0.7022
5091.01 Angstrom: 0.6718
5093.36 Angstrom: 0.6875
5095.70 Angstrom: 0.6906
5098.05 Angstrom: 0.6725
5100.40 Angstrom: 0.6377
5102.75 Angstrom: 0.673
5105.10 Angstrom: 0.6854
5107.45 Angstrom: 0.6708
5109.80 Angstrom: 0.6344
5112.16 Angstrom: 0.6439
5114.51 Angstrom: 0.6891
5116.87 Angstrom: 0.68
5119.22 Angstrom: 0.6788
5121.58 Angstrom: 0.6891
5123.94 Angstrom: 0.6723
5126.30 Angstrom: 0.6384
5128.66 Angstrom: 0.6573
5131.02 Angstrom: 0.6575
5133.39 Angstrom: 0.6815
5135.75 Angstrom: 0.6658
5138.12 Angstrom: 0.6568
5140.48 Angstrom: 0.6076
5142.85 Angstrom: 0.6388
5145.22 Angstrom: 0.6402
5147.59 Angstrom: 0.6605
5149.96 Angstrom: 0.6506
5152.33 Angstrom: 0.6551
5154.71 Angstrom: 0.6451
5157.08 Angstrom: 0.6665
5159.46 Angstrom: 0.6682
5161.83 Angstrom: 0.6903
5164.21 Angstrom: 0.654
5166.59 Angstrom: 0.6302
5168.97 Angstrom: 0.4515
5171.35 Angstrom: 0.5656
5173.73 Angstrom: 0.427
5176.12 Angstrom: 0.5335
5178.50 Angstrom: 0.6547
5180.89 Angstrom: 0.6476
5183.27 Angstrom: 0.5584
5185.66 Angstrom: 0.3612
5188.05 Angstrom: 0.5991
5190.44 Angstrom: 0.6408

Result 447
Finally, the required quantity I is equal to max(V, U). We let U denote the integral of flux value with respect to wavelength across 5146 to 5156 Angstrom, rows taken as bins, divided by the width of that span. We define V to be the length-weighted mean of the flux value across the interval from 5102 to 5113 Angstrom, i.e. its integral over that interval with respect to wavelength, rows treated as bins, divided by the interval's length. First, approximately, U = 0.653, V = 0.661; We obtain 0.661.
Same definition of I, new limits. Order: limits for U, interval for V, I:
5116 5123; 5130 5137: 0.683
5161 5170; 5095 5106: 0.670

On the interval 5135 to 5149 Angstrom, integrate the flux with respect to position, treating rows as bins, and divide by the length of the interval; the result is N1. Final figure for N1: 0.644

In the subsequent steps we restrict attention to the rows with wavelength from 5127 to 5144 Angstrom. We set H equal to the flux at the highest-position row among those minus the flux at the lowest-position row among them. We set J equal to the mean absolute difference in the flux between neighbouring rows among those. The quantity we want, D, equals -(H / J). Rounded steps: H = -0.02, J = 0.022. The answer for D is 0.9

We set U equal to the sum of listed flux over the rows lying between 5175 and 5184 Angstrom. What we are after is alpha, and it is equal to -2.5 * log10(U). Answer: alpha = -0.95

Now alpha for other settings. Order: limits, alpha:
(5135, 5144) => -1.02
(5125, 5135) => -1.05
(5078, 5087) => -1.04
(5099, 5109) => -1.07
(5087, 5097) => -1.10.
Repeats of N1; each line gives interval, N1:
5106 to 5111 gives 0.654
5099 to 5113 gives 0.658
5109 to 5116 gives 0.657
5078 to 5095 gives 0.668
